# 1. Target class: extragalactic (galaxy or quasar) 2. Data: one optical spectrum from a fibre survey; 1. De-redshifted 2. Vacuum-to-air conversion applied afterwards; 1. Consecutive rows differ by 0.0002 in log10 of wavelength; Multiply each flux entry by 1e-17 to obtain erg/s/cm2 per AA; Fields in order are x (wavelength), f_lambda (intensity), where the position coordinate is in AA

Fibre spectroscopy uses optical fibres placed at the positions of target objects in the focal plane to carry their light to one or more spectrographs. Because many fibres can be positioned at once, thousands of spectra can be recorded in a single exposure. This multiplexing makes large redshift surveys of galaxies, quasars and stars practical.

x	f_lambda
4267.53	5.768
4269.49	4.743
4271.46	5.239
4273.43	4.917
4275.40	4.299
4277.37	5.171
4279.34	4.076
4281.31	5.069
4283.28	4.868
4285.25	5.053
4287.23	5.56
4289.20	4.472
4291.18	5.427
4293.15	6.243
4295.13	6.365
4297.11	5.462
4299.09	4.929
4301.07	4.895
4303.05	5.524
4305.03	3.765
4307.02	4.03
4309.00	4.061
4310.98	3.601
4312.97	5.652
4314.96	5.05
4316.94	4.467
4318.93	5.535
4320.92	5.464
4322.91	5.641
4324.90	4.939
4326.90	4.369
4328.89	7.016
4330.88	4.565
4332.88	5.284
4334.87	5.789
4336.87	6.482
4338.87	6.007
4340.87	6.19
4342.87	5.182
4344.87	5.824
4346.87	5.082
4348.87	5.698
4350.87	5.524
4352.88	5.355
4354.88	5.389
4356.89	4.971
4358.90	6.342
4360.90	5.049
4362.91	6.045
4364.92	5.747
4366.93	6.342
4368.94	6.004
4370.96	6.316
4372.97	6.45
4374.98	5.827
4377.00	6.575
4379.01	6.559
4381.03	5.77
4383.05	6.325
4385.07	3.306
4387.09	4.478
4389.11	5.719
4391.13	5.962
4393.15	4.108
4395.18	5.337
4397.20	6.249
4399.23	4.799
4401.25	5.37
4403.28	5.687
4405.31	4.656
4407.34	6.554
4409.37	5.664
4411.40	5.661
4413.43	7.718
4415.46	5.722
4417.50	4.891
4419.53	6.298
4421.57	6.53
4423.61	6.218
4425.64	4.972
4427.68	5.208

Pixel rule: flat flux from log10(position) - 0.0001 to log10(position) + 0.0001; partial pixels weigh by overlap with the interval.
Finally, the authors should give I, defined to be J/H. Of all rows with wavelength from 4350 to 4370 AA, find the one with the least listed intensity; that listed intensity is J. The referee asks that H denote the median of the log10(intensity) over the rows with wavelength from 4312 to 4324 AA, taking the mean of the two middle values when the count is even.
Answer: 6.7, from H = 0.74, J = 4.971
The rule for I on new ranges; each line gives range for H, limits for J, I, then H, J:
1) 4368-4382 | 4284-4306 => 4.7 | 0.80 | 3.765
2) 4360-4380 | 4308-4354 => 4.6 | 0.79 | 3.601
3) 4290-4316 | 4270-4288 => 5.8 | 0.70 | 4.076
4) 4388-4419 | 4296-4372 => 4.8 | 0.75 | 3.601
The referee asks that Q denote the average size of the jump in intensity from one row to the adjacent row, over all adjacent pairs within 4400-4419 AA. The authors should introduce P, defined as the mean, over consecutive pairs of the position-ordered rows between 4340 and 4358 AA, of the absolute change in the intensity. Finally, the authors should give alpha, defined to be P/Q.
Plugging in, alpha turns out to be 0.42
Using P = 0.48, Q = 1.1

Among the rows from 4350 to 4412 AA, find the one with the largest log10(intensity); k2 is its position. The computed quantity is 4377.00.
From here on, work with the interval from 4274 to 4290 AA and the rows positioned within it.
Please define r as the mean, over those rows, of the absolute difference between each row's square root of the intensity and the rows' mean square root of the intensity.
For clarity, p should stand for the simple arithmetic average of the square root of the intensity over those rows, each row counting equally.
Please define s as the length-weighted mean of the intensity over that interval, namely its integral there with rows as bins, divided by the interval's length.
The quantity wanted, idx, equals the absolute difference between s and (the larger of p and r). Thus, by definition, 2.64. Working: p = 2.19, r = 0.093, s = 4.8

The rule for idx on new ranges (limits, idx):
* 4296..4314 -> 2.52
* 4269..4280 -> 2.58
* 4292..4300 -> 3.36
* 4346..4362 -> 3.11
